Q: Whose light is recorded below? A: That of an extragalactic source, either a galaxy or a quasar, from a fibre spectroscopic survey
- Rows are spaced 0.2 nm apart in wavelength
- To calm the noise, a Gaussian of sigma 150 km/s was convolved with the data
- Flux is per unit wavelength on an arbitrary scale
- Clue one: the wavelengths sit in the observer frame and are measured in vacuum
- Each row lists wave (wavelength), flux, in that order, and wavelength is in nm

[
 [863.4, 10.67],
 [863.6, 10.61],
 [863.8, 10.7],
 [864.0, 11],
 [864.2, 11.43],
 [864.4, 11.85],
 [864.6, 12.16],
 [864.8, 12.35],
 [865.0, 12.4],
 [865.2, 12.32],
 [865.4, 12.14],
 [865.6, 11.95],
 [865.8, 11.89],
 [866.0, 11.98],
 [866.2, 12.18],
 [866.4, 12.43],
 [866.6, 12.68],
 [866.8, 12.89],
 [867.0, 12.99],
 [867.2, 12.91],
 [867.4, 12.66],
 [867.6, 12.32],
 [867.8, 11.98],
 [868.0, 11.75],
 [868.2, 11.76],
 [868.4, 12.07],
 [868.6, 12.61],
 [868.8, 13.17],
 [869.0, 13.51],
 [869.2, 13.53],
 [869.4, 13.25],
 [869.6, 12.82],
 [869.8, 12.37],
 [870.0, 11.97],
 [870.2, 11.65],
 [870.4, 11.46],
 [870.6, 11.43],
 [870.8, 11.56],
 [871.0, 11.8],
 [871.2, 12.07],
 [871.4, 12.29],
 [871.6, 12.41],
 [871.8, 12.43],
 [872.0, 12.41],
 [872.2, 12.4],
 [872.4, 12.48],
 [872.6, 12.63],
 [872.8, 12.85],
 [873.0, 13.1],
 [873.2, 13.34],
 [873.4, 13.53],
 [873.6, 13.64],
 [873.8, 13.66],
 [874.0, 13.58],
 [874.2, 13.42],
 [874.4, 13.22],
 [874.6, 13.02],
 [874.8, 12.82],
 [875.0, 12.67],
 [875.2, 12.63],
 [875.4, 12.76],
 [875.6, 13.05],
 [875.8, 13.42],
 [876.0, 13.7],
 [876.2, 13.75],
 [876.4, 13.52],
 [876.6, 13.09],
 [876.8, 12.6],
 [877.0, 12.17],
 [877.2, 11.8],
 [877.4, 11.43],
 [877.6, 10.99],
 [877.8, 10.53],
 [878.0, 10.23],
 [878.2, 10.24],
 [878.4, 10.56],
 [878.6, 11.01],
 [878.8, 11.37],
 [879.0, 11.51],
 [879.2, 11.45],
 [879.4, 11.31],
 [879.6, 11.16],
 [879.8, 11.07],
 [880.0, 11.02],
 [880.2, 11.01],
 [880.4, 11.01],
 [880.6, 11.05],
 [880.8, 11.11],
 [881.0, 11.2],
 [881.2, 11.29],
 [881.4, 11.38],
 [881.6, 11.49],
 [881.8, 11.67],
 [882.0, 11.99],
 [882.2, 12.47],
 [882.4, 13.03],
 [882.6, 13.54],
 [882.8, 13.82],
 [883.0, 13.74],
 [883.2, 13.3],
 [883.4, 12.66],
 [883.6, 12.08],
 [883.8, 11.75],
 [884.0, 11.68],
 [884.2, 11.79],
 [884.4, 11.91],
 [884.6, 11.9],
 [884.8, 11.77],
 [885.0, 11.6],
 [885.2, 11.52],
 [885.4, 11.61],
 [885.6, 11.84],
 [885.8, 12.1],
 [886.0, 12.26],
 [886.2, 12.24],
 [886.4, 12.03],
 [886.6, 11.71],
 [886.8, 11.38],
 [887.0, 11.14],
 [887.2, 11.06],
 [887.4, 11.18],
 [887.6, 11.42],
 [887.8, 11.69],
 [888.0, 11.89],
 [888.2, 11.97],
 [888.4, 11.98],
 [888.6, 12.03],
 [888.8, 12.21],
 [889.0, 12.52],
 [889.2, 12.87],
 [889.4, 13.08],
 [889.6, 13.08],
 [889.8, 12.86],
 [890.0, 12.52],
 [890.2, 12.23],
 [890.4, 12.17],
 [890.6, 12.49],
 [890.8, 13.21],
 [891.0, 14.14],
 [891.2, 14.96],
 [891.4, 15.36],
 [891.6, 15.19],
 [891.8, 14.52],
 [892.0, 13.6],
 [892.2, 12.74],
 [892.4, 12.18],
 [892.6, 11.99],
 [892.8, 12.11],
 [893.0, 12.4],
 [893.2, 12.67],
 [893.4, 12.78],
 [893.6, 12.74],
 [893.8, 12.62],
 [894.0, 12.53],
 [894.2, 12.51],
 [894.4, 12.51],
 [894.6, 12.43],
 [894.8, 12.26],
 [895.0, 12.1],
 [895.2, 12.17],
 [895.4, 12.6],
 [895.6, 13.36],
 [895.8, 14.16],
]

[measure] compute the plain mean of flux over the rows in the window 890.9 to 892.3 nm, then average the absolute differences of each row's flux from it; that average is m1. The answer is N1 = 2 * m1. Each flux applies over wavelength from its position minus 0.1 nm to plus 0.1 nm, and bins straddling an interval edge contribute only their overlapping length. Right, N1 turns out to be 1.48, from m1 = 0.74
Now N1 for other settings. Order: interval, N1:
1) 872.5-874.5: 0.56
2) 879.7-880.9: 0.06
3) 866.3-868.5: 0.78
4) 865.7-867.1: 0.72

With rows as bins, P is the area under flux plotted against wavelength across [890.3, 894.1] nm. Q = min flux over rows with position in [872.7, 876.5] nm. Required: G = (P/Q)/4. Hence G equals 0.99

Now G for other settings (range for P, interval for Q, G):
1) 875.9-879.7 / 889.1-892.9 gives 0.93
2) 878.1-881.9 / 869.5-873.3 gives 0.93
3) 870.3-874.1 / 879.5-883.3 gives 1.09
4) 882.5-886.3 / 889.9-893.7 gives 0.97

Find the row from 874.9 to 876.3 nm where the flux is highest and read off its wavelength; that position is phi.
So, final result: 876.2 nm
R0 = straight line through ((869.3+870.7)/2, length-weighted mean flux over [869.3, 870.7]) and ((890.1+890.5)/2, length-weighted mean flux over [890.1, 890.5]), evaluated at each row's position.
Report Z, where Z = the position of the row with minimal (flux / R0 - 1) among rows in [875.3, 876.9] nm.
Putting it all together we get 876.8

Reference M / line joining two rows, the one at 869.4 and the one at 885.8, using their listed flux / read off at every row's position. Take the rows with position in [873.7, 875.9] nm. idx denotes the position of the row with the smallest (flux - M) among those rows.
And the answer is 875.2 nm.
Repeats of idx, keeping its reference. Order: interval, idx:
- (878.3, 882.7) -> 878.4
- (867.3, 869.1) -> 868.0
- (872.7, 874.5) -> 872.8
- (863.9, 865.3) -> 864.0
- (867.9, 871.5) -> 870.6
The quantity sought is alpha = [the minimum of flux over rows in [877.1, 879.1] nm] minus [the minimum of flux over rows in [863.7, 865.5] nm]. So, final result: -0.5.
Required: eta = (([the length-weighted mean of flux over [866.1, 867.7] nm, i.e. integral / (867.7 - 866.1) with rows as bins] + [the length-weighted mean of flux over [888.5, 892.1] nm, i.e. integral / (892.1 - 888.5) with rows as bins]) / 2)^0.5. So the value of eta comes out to 3.60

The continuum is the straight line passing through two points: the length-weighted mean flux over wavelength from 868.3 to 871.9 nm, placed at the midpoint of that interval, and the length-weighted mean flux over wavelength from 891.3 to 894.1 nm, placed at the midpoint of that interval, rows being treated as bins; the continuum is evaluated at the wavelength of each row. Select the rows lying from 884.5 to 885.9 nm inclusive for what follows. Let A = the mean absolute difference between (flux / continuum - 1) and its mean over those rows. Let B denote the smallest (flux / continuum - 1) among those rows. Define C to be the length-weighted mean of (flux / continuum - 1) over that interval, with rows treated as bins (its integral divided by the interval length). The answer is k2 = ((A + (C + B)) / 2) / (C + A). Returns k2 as 1.2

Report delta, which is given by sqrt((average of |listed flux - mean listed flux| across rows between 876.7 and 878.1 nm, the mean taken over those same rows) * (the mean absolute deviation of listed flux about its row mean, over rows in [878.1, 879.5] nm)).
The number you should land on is 0.52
